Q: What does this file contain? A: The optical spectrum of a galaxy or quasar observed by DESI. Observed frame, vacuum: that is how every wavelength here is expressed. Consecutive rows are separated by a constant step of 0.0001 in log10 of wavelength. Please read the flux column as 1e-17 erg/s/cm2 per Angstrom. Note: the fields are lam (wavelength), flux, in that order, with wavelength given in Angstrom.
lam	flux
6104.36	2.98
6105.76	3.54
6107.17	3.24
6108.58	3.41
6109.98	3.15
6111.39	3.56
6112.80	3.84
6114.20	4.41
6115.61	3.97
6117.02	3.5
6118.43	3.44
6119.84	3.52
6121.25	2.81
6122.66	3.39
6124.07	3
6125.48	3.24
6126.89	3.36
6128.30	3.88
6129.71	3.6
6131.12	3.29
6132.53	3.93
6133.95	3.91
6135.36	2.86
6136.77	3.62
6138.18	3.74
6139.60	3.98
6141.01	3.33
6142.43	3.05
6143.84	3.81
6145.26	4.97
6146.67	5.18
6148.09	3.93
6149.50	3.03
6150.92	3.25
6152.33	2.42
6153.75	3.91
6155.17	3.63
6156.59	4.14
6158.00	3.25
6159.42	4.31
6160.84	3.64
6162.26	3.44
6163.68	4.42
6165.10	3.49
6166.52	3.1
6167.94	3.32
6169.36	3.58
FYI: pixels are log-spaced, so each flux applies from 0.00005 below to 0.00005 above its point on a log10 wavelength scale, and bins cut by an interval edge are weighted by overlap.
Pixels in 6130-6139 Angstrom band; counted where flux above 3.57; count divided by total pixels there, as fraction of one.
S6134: 0.7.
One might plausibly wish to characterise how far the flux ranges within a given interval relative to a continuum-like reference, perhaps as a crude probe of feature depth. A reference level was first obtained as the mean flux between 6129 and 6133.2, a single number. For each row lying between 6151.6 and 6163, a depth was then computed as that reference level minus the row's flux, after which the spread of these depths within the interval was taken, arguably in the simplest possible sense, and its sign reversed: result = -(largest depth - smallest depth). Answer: -1.9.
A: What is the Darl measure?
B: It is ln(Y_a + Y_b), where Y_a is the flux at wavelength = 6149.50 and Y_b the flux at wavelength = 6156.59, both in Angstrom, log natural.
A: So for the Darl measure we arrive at 1.97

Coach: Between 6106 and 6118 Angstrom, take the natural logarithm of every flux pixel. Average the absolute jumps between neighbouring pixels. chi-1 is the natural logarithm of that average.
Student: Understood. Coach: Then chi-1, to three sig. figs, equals -2.31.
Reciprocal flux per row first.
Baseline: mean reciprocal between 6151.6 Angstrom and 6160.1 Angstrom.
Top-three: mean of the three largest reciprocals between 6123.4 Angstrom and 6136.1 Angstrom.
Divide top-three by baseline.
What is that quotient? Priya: 1.15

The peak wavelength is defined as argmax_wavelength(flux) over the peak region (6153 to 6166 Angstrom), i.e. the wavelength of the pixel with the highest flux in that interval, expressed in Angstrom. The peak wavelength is 6163.68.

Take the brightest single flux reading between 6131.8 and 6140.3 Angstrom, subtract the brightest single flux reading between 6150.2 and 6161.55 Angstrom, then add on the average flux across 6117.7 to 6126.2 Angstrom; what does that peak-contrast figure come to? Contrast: 2.9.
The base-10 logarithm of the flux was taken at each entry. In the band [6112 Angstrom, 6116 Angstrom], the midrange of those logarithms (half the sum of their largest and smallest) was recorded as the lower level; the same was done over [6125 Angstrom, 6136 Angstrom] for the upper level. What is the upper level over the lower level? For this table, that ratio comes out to 0.86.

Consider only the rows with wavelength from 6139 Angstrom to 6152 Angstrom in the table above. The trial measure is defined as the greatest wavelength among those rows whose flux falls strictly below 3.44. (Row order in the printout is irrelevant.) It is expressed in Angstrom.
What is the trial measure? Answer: 6150.92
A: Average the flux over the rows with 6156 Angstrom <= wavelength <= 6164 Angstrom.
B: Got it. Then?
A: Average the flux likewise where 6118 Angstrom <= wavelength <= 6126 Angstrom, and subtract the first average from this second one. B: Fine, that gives -0.6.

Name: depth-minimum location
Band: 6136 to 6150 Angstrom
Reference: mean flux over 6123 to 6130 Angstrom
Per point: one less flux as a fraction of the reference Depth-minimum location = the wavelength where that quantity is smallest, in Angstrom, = 6146.67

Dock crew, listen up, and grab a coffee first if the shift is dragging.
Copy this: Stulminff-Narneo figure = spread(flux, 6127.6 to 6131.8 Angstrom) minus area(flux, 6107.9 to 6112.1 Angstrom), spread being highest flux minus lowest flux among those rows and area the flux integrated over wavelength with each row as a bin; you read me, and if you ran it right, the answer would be -13.6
